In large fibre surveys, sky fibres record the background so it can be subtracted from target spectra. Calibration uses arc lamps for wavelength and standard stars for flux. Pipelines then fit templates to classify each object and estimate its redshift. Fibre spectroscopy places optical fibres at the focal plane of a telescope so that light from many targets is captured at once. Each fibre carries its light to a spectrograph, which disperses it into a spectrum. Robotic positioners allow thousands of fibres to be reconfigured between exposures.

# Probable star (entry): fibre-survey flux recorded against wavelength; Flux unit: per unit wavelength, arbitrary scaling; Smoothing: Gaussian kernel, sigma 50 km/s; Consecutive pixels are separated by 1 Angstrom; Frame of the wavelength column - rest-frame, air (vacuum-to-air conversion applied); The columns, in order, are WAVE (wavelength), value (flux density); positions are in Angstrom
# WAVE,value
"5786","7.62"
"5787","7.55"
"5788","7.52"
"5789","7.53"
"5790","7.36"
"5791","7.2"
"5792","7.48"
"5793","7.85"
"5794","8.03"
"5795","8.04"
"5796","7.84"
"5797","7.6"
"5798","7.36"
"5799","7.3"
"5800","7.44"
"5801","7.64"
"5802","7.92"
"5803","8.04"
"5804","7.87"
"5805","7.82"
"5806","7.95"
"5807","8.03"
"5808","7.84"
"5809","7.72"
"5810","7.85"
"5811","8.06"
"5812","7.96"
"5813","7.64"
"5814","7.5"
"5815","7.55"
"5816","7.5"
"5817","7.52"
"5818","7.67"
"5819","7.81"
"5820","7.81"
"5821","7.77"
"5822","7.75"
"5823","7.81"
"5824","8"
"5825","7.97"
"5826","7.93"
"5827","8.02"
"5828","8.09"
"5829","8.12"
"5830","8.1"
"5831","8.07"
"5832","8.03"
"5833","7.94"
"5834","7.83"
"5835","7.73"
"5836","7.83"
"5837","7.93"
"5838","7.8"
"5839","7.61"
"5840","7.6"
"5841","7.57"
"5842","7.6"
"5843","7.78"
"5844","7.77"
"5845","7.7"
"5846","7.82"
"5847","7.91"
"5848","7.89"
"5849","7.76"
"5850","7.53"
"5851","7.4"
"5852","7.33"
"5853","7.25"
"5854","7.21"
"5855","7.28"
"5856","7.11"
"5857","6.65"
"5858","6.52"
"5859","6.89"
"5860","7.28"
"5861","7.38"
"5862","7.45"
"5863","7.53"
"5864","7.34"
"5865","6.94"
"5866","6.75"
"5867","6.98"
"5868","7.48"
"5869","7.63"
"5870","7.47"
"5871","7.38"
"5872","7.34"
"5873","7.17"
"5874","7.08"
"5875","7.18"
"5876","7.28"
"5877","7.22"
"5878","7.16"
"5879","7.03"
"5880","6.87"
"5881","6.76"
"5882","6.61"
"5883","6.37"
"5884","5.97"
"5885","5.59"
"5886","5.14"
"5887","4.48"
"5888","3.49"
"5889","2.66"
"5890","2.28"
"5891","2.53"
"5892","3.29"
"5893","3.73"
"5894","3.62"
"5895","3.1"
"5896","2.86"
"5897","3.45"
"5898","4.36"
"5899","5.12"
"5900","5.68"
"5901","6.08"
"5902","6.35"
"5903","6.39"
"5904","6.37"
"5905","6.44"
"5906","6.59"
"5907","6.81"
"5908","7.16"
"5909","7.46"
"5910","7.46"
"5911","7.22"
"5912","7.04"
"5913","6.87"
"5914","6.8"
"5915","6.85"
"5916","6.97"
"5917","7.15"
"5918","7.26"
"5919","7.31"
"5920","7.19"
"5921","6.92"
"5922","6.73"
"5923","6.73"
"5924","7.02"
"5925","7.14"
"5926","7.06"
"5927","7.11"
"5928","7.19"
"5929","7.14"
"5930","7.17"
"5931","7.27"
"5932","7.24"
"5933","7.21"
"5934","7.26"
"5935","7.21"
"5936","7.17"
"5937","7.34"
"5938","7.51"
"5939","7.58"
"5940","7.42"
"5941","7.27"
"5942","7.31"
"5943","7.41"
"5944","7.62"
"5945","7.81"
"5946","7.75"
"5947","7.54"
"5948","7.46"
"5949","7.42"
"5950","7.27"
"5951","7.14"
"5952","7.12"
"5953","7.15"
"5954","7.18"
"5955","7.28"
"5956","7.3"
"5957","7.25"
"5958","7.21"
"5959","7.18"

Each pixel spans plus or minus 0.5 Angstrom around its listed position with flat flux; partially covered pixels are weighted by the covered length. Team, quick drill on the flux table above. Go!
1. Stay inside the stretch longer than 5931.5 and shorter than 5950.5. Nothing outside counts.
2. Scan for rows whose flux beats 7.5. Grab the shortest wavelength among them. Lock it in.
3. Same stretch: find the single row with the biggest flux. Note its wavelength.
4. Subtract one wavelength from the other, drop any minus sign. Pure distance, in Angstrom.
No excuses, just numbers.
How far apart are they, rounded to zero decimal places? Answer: 7 Angstrom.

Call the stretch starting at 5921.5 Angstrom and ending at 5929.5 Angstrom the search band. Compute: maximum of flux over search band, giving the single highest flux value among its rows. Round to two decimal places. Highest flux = 7.19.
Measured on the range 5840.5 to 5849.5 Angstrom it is 7.91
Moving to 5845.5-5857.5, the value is 7.91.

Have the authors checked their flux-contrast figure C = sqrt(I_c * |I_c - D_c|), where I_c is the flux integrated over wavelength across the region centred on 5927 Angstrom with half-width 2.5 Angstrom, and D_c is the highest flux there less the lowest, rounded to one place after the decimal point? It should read 35.6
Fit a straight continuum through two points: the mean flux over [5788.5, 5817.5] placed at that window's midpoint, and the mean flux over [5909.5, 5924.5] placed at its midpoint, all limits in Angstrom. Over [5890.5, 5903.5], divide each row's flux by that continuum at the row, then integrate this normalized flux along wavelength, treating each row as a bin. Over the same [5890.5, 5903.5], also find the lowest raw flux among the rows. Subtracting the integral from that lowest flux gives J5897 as -5.4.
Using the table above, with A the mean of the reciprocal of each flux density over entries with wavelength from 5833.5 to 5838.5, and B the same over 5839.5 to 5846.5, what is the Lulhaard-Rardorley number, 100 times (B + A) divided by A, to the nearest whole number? 202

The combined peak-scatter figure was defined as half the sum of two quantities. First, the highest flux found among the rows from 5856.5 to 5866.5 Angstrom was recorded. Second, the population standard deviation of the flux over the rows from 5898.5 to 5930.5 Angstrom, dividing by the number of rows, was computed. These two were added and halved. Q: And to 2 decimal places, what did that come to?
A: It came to 4.02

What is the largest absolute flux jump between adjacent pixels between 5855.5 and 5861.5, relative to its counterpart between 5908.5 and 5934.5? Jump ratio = 1.6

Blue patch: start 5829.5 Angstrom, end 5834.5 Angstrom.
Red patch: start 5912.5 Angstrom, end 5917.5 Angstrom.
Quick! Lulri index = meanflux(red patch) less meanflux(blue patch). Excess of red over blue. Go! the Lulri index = -1.1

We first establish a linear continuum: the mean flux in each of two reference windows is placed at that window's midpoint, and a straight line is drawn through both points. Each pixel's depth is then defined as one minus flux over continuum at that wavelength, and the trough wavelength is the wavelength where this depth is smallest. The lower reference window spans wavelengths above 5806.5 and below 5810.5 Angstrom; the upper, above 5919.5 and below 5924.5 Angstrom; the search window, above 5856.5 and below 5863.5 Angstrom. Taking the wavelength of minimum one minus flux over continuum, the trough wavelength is 5863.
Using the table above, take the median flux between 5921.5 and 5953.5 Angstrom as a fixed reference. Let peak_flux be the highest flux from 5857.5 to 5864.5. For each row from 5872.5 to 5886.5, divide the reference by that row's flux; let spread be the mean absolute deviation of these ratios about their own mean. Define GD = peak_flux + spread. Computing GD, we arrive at 7.6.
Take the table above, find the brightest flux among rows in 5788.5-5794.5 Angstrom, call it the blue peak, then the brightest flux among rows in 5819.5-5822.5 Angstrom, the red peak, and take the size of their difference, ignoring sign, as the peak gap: 0.22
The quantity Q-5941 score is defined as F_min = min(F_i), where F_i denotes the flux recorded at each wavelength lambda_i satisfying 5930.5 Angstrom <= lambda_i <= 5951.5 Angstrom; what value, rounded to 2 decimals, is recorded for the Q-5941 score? 7.14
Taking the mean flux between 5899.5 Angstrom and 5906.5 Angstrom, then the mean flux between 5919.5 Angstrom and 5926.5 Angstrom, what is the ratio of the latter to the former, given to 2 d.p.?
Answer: 1.11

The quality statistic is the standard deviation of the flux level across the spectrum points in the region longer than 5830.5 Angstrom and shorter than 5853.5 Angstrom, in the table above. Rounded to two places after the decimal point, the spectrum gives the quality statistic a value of 0.21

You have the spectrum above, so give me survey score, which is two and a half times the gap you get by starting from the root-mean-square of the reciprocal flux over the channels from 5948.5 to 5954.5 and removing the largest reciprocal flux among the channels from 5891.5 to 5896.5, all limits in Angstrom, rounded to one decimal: -0.5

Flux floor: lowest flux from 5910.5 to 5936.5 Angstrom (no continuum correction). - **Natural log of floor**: 1.91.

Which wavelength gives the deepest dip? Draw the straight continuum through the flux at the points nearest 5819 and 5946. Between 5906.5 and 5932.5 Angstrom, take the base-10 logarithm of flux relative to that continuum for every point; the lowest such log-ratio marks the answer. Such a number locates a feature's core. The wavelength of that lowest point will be 5922 Angstrom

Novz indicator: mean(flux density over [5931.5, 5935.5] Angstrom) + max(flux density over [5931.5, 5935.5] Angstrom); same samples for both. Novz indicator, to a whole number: 14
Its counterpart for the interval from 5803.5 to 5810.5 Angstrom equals 16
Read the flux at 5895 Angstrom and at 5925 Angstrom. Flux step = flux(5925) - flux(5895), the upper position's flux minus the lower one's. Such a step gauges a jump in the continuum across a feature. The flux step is 4.0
